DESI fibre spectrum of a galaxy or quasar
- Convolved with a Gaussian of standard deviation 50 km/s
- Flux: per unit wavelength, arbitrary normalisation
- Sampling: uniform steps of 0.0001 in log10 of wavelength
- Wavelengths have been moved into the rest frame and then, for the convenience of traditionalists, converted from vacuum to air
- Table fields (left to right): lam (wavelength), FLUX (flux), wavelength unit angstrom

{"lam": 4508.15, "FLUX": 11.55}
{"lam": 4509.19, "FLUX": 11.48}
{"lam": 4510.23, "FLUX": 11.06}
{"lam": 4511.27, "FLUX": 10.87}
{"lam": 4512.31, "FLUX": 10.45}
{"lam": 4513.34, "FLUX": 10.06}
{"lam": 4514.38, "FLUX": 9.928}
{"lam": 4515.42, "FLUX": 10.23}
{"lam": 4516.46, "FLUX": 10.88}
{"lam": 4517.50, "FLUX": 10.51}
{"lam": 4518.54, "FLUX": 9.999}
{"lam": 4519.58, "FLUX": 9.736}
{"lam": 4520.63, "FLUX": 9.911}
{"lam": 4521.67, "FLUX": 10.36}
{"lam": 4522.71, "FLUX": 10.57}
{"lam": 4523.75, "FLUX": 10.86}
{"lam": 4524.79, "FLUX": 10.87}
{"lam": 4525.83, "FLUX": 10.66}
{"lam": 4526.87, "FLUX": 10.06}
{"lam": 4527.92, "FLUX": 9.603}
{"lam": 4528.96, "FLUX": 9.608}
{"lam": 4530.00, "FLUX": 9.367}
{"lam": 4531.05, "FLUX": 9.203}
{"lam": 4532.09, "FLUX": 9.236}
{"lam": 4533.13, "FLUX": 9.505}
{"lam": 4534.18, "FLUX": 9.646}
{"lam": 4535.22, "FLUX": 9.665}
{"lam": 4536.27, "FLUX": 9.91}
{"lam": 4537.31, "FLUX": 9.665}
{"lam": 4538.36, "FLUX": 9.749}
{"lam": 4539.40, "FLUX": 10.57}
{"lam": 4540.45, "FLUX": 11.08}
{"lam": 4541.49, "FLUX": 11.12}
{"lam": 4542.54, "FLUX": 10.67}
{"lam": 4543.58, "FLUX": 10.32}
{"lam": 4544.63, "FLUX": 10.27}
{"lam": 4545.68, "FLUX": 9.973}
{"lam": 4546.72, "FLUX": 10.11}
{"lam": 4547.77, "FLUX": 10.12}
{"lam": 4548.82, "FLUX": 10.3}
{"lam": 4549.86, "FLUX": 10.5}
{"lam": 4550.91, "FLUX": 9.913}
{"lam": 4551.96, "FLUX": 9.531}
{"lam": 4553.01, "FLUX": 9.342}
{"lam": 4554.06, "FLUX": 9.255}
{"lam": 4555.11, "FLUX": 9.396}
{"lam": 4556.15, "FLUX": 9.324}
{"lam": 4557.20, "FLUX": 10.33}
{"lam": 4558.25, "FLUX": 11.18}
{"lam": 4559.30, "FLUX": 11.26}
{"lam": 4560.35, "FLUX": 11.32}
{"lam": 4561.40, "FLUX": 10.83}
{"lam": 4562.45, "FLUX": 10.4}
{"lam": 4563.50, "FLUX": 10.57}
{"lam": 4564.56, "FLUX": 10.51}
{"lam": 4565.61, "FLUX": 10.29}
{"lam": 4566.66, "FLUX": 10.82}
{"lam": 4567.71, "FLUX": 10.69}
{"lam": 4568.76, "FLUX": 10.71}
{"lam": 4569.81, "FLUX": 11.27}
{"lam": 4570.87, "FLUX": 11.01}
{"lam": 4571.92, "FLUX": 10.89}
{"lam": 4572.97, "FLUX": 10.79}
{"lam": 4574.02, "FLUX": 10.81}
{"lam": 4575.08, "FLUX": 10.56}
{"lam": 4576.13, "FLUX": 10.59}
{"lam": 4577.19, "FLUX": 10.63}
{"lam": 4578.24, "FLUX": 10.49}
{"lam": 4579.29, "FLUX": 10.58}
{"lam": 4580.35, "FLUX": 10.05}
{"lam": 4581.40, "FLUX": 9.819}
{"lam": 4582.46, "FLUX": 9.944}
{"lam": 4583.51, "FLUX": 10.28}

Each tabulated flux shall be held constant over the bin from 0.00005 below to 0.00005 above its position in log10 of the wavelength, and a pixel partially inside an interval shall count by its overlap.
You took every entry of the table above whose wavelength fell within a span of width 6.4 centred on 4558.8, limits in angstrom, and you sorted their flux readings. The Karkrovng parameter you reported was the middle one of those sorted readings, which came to 11.0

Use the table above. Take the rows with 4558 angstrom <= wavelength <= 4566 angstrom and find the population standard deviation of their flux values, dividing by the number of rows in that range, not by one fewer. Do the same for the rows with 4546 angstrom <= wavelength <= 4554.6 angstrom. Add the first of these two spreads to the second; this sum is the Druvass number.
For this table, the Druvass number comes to 0.81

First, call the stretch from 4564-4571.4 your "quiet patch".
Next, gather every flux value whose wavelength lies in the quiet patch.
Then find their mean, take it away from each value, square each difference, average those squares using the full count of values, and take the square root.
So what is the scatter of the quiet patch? 0.30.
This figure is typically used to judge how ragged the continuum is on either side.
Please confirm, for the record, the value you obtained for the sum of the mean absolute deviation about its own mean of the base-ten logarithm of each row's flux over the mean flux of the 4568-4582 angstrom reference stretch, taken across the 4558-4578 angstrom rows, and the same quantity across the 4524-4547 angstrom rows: 0.0302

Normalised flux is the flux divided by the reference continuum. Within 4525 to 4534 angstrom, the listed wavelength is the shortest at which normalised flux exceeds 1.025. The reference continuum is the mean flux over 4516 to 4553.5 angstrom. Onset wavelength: 4525.83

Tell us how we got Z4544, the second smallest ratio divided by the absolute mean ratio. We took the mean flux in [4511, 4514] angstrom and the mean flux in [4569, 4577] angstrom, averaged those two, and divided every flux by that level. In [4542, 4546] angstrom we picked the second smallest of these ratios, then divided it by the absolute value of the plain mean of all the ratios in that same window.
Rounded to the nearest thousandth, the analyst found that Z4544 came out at 0.996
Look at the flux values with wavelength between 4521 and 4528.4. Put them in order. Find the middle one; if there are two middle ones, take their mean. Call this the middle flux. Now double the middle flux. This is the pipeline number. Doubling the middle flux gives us 21.1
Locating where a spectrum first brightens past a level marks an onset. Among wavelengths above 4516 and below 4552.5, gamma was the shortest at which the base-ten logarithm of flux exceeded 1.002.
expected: 4516.46 angstrom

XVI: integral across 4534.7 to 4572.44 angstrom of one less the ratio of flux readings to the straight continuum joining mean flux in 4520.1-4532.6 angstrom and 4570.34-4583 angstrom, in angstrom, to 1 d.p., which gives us -0.2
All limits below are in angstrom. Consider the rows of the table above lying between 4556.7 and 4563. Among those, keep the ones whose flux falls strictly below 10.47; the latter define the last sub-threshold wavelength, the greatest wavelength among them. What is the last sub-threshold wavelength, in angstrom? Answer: 4562.45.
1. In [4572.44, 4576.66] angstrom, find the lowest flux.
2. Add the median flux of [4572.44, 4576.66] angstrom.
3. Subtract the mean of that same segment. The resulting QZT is 10.6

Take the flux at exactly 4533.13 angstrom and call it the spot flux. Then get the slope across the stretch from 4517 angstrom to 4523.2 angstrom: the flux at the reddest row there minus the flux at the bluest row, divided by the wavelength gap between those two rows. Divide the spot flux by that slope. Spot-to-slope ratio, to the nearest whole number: 825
